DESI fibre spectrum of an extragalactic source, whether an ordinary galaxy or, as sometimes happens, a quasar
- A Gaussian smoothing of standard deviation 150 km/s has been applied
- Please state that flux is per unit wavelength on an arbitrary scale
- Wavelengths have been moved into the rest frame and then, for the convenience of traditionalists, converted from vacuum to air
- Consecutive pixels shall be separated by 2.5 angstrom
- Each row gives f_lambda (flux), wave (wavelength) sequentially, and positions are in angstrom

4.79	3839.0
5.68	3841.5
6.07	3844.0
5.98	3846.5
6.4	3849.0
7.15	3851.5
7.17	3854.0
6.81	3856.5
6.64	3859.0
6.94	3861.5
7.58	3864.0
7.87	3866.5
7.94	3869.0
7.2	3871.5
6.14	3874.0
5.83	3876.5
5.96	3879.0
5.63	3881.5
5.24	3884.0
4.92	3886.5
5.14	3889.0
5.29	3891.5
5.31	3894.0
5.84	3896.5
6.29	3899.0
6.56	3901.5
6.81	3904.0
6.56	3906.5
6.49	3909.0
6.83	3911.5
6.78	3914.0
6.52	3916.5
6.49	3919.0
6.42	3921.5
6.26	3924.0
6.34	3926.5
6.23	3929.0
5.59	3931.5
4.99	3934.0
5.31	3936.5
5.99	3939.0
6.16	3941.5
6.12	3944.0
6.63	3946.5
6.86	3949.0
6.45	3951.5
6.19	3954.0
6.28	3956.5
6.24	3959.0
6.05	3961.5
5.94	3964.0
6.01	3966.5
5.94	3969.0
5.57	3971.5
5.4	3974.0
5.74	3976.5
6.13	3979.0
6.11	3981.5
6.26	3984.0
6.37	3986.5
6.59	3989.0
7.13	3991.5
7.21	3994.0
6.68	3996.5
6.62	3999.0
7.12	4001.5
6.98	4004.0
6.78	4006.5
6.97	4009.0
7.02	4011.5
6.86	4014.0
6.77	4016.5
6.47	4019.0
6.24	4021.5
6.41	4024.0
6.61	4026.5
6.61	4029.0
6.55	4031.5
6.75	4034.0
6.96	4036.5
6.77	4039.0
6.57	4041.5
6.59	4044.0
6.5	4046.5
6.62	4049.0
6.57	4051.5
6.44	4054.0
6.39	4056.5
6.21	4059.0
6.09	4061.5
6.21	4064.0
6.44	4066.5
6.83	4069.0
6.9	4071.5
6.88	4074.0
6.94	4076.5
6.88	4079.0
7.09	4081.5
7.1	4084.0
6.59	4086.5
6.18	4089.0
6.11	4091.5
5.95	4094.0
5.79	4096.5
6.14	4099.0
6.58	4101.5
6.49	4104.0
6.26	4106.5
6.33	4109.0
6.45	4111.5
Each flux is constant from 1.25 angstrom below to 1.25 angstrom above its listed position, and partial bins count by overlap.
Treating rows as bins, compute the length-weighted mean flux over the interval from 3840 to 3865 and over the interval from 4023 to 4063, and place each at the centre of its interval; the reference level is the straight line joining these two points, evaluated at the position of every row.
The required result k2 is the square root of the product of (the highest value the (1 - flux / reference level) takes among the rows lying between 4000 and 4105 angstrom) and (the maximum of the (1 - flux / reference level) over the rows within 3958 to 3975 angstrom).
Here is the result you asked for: 0.141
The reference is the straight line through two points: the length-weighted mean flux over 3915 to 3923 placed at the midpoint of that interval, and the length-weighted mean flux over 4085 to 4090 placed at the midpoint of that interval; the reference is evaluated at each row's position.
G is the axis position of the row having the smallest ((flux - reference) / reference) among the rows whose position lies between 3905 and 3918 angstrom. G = 3909.0 angstrom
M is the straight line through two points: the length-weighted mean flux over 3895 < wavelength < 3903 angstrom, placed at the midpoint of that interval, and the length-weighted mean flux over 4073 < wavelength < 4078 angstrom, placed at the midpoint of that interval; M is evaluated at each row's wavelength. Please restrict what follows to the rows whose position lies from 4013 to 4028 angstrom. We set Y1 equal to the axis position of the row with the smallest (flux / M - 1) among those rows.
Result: 4021.5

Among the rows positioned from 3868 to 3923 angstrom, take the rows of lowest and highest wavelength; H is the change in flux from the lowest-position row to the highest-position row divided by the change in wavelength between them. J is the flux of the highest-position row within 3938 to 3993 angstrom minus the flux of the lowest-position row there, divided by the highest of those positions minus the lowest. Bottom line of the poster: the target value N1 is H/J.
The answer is -1.3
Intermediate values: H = -0.029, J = 0.022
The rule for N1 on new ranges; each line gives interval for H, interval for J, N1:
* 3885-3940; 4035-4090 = -1.4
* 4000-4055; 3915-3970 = 1.2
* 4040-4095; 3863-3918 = 0.6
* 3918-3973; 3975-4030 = -1.1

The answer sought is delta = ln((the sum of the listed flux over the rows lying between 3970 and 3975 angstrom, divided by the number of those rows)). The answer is 1.70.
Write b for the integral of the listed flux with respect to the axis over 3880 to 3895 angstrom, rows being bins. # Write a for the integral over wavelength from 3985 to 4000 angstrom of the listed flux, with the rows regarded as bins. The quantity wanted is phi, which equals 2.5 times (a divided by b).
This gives 3.21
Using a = 101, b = 79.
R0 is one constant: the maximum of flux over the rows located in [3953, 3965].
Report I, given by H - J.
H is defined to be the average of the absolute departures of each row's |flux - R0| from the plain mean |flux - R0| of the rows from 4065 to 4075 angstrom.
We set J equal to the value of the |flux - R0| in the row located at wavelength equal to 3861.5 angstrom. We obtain -0.5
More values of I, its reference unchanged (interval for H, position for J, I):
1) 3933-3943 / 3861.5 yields -0.2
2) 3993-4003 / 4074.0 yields -0.3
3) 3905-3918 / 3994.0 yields -0.8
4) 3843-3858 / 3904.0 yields -0.3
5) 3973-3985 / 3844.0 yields 0.1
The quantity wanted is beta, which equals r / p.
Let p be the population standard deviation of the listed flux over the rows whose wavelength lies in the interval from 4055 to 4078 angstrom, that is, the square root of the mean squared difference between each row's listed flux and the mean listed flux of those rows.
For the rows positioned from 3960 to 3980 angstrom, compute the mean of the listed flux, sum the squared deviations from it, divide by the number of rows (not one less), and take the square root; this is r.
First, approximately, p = 0.32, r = 0.24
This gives 0.7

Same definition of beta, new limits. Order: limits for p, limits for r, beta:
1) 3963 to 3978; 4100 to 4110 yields 0.6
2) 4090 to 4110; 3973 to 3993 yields 2.0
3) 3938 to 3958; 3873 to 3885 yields 1.1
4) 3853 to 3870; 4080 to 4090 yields 0.8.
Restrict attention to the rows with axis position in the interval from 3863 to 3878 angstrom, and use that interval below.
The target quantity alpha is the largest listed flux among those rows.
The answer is 7.94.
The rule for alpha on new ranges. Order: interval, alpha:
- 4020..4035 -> 6.75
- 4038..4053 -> 6.77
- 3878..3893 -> 5.96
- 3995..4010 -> 7.12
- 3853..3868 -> 7.87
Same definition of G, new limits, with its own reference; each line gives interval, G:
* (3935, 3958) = 3936.5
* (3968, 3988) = 3974.0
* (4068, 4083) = 4069.0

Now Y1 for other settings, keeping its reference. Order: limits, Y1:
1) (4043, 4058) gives 4056.5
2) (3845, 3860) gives 3846.5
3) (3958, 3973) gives 3971.5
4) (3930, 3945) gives 3934.0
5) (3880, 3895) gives 3886.5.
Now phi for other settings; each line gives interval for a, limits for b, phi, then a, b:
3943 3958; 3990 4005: 2.31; 96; 104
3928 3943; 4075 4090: 2.10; 86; 102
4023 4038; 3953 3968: 2.72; 100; 92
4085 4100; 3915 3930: 2.40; 92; 96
